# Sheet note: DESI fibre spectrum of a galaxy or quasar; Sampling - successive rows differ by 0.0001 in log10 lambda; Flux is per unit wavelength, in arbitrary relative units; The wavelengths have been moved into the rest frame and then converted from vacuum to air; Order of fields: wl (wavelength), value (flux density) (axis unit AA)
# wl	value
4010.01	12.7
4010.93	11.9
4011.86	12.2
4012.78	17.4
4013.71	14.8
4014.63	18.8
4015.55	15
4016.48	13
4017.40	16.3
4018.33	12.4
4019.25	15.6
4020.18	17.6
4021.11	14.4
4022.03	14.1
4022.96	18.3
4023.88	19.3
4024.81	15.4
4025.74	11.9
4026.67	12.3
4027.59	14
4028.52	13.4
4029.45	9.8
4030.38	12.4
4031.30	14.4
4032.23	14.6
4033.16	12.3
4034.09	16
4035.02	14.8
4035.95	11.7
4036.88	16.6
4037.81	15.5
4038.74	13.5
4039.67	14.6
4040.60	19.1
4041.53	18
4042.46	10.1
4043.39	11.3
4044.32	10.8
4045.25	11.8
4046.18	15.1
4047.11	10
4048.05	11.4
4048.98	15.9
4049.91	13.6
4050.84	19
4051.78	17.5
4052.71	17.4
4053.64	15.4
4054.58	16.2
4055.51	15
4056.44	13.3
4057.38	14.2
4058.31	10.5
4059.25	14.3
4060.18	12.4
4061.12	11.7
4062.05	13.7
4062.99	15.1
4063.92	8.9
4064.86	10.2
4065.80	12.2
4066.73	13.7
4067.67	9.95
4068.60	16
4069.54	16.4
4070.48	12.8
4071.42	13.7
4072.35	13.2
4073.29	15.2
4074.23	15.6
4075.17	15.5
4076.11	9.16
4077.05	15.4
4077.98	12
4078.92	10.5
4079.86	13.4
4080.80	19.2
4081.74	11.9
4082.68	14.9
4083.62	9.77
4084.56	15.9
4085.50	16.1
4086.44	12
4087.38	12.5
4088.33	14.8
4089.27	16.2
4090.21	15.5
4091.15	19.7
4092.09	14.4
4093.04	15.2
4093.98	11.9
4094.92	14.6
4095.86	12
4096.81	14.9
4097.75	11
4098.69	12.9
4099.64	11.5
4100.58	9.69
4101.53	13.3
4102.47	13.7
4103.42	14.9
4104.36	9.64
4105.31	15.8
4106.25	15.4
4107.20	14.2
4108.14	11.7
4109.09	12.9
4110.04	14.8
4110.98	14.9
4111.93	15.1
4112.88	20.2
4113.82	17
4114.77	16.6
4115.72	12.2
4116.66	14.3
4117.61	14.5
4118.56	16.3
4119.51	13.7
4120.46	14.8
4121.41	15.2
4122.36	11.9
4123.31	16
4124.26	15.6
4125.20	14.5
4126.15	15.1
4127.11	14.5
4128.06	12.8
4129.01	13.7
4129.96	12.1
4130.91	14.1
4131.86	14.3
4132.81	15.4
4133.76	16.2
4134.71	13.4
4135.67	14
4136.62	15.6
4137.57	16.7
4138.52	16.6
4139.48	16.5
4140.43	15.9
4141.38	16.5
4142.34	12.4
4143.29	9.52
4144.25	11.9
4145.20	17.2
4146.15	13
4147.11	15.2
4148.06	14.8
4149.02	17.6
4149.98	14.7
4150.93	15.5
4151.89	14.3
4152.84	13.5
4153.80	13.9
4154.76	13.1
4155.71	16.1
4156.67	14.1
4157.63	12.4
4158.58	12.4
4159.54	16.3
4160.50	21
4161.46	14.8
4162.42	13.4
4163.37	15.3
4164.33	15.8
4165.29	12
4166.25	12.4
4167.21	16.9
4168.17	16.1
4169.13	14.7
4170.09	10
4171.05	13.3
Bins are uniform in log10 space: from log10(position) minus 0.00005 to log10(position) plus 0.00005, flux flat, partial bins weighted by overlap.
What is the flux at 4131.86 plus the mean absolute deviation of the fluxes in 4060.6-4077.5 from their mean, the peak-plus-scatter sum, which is 16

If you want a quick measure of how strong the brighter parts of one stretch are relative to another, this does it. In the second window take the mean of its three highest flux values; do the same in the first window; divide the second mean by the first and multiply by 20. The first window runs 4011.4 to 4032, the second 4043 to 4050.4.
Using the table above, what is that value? 15.8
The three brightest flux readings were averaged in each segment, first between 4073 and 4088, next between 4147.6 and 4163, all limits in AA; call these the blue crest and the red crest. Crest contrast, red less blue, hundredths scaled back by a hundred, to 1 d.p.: 1.2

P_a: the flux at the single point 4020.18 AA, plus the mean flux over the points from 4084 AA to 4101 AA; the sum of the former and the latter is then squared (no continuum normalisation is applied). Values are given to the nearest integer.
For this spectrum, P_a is 994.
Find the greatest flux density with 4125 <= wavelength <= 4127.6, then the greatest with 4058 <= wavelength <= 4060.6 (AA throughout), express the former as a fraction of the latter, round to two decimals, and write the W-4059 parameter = 1.06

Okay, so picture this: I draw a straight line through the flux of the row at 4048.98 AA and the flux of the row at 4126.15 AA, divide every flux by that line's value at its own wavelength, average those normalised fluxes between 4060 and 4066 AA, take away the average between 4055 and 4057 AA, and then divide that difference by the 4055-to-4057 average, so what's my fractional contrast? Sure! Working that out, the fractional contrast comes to -0.15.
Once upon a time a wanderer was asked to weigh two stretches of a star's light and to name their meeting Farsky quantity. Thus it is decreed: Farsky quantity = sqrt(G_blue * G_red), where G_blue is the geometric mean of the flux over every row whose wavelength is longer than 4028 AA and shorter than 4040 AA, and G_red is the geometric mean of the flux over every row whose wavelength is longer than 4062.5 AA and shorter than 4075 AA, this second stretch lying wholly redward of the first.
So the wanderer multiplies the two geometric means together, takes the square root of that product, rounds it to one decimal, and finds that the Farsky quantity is 13.4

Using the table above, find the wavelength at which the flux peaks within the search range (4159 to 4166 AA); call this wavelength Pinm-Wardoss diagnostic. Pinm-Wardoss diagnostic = 4160.50 AA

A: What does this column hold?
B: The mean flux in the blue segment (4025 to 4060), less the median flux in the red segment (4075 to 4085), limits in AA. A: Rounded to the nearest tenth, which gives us 0.6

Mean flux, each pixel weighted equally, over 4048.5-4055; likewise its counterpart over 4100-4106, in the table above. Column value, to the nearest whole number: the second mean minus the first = -4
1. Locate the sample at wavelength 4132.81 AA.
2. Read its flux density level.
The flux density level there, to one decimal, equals 15.4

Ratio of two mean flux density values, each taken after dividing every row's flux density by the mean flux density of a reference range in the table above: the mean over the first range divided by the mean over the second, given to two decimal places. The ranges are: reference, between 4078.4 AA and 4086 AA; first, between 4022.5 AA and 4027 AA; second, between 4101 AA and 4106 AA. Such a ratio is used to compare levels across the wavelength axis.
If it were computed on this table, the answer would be 1.15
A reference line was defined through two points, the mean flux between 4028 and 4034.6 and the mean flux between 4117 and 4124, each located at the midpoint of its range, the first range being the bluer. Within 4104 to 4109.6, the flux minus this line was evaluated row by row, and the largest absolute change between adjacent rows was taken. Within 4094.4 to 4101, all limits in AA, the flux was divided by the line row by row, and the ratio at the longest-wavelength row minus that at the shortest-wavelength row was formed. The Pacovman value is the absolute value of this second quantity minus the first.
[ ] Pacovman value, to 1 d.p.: 6.5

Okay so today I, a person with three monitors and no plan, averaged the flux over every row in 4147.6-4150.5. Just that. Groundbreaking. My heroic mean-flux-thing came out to 15.7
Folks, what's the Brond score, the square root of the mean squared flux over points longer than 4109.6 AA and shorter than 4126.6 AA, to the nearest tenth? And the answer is 15.3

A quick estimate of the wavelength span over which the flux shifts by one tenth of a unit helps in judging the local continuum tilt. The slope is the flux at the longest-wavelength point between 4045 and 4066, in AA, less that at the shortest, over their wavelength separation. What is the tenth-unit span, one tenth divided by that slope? 5.1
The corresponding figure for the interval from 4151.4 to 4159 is -0.4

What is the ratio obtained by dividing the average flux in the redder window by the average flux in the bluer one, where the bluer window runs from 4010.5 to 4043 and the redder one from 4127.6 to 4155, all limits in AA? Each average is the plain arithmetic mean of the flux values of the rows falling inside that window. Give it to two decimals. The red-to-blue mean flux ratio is 0.99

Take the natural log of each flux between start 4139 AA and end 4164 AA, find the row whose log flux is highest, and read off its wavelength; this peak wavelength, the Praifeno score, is 4160.50 AA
